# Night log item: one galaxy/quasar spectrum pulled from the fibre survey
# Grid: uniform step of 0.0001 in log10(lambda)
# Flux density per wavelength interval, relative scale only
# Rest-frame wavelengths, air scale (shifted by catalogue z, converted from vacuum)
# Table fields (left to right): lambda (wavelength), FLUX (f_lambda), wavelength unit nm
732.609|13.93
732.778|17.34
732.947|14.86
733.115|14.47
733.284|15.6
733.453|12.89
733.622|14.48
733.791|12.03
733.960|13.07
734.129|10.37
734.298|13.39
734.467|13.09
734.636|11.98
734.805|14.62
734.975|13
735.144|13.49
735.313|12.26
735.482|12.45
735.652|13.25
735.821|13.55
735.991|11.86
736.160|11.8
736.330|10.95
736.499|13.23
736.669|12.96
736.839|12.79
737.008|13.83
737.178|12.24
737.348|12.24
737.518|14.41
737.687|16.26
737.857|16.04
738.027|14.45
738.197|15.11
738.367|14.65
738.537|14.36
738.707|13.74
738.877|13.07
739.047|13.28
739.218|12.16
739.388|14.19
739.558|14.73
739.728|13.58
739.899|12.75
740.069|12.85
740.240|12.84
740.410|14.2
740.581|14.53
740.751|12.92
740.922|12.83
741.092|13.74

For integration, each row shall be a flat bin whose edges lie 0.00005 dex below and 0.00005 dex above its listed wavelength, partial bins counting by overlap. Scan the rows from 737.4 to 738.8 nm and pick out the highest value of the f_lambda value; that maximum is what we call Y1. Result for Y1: 16.26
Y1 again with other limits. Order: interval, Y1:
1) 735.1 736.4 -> 13.55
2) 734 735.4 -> 14.62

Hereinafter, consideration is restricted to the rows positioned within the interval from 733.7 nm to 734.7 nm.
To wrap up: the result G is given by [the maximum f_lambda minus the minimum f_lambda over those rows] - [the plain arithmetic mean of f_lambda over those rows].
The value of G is -9.3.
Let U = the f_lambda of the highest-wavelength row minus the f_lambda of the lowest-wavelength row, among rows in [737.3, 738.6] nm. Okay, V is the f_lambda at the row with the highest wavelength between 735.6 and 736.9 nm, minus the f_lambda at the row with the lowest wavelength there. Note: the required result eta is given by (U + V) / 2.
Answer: 0.83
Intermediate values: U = 2.1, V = -0.5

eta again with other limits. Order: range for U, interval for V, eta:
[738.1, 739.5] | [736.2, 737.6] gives 1.27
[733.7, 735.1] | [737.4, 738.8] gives 0.15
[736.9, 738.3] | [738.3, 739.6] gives 0.68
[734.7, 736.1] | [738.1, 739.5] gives -1.84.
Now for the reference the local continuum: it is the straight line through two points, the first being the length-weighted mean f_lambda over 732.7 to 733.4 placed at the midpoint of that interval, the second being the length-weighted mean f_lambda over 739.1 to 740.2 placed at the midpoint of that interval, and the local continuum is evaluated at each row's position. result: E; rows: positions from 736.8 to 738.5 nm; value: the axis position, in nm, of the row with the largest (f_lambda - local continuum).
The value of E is 737.687 nm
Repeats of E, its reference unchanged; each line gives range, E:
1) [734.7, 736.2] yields 734.805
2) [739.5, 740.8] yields 740.581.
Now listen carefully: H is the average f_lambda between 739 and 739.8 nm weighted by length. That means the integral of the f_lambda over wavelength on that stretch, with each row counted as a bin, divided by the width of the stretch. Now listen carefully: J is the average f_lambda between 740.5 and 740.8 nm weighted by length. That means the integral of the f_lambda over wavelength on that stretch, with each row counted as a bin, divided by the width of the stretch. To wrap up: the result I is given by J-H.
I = 0.2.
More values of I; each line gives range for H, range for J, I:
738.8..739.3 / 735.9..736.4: -1.3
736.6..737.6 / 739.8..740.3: -0.3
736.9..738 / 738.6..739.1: -0.7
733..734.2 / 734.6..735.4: -0.2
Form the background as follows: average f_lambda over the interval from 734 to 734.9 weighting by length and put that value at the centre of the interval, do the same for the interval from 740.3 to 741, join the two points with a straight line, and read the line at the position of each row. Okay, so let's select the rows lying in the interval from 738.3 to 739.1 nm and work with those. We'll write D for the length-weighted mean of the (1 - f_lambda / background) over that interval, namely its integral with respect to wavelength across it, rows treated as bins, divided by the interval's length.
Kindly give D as -0.038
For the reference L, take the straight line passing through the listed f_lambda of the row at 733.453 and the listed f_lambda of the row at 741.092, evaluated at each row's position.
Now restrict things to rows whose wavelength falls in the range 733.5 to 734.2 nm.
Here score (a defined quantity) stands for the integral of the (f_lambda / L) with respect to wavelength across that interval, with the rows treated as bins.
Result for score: 0.7 nm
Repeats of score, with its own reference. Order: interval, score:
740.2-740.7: 0.5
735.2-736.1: 0.9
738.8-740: 1.2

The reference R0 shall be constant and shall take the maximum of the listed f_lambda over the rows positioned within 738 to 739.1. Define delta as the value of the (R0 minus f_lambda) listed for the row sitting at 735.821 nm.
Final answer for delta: 1.56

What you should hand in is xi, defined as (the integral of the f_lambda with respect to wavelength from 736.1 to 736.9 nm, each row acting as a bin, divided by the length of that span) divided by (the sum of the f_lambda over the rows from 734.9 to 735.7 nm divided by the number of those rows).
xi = 0.96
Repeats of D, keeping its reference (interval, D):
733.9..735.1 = -0.007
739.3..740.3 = -0.002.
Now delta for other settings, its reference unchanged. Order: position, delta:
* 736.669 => 2.15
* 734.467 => 2.02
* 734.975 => 2.11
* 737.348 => 2.87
